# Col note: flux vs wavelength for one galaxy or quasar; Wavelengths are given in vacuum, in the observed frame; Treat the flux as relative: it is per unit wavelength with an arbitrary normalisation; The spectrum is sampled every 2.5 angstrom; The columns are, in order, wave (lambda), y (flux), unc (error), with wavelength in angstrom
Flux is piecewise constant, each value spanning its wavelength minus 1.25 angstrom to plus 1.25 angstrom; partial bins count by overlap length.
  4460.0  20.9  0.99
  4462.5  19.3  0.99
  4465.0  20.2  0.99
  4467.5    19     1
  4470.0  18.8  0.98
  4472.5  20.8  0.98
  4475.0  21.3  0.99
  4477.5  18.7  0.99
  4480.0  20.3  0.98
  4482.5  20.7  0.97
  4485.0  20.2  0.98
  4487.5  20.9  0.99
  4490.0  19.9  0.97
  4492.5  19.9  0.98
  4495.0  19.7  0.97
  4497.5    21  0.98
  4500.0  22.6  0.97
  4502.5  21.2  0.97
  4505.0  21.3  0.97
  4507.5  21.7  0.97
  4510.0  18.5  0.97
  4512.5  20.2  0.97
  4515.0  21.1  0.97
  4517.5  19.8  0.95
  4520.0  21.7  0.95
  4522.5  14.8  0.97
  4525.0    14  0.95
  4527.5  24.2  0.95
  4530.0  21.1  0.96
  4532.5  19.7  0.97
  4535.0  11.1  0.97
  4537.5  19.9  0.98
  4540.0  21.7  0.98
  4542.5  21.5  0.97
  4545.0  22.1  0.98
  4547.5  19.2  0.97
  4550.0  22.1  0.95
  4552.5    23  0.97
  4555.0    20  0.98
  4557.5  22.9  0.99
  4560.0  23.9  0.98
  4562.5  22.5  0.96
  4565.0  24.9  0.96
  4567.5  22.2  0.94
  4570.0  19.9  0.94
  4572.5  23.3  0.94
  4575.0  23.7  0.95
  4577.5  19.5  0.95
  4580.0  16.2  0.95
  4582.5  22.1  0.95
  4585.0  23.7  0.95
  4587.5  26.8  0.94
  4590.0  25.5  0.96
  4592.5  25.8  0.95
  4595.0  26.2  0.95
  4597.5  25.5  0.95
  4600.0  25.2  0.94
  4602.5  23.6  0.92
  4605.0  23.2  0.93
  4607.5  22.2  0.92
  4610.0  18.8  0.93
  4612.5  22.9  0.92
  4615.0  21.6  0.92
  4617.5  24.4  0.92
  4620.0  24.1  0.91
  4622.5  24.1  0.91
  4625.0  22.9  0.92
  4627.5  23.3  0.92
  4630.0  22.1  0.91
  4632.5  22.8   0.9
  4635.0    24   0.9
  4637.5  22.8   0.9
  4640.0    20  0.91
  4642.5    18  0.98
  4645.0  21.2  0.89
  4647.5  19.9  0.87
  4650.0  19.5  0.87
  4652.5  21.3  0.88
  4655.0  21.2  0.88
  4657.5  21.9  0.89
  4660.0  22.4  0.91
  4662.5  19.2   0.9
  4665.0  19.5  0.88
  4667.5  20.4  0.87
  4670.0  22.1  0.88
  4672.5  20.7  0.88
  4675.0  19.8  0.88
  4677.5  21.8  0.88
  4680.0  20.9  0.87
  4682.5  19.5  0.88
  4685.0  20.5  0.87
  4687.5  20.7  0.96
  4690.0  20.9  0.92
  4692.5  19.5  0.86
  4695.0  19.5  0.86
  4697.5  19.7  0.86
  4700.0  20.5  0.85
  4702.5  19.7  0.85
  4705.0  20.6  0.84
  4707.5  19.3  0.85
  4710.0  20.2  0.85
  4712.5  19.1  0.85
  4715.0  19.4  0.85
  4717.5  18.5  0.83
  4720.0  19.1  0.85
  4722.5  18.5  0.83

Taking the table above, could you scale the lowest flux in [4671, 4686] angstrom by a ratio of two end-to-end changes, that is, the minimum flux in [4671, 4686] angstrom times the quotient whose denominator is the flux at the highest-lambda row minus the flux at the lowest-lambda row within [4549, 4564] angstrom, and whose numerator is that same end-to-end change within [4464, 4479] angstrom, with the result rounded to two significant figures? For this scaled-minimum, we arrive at -73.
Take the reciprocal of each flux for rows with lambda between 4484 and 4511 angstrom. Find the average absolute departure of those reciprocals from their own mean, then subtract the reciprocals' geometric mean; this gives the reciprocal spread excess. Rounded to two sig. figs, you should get -0.046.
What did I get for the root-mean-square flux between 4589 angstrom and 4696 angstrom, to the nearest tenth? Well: 22.0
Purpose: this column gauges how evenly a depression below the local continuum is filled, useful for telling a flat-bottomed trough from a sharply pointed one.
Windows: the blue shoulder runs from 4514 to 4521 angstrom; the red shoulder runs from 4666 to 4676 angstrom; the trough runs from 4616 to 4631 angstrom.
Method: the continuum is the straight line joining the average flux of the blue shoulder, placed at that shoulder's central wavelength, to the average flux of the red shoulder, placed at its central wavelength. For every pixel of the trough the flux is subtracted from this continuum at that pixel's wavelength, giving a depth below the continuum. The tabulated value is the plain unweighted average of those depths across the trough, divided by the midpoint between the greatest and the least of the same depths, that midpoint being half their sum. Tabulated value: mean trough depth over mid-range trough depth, 1.09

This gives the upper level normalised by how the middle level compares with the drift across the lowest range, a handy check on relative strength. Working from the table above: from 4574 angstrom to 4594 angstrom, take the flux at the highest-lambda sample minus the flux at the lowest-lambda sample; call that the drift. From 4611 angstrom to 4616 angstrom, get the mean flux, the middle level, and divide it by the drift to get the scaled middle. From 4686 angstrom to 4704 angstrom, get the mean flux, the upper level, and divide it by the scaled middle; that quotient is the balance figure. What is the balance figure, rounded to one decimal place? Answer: 1.9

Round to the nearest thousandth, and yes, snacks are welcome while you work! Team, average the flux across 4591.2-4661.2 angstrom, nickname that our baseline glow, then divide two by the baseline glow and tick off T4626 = 0.089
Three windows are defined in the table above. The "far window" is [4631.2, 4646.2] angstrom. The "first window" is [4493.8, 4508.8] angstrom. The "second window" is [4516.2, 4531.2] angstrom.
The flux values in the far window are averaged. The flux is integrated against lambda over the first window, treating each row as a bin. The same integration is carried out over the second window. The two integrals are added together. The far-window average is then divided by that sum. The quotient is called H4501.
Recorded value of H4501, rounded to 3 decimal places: 0.035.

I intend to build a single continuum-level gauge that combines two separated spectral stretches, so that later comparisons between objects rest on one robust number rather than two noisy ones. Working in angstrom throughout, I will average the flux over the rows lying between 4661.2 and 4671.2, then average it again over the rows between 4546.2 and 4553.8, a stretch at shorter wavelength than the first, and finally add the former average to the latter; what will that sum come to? 41.7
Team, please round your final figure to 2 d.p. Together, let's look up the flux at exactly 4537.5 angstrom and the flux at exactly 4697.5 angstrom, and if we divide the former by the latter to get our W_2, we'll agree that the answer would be 1.01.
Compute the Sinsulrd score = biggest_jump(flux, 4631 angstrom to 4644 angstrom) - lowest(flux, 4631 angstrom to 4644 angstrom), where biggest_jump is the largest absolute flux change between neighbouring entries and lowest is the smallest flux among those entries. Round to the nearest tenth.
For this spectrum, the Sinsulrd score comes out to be -15.2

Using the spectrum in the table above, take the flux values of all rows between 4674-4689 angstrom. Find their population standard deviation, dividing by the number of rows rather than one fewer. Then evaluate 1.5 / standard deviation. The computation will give 2.0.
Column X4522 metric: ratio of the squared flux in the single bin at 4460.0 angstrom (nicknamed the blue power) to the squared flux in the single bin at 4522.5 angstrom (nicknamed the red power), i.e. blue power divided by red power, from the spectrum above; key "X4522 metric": 1.99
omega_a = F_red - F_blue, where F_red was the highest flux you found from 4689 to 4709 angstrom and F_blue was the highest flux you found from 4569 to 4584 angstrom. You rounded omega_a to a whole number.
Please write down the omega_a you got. -3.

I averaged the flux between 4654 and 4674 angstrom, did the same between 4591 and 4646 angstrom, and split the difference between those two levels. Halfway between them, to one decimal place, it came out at 21.9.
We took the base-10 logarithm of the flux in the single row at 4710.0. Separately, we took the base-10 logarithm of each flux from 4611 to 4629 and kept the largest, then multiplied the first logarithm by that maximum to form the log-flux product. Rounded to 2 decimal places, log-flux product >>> 1.81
